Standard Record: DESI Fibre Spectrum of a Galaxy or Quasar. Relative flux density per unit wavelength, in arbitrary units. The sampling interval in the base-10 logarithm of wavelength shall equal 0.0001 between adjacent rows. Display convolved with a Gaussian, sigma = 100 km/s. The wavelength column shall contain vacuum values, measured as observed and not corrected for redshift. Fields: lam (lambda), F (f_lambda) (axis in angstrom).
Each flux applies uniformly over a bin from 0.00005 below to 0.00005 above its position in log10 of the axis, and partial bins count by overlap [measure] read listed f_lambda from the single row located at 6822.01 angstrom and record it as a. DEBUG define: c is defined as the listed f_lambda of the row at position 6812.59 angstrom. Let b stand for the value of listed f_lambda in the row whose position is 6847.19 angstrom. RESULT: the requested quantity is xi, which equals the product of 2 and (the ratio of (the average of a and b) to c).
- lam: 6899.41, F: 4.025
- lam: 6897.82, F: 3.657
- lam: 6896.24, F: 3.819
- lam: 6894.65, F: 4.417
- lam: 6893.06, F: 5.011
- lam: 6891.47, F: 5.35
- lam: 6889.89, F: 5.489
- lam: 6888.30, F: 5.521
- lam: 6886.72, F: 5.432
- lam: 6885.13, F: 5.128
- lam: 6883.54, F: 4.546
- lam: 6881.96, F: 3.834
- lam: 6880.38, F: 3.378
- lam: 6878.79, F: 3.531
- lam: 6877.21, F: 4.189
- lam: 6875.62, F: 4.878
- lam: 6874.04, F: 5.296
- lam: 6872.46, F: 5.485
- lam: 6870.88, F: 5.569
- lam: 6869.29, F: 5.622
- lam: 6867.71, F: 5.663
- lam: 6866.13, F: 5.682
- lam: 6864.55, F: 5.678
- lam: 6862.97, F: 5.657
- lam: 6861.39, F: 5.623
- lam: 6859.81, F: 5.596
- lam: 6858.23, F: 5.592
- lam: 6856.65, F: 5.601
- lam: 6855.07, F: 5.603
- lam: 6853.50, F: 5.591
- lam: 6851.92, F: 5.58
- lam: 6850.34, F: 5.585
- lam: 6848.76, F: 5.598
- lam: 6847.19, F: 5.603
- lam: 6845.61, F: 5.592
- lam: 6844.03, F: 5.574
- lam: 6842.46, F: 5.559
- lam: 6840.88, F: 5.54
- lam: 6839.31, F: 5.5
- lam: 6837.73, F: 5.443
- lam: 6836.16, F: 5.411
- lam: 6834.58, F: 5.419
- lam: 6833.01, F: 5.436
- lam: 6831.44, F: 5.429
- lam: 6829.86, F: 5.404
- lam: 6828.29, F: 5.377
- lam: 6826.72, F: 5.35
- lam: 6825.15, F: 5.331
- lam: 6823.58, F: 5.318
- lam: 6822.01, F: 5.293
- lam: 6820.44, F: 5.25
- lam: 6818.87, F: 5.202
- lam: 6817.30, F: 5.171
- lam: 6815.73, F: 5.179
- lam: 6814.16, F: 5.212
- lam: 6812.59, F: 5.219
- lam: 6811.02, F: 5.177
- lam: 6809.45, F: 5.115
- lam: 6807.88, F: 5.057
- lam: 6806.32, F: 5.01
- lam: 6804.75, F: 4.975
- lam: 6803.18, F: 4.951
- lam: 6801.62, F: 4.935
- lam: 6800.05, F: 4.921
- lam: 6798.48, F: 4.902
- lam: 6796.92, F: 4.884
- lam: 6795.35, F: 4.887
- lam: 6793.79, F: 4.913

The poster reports 2.09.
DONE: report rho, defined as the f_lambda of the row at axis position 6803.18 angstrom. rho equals 4.951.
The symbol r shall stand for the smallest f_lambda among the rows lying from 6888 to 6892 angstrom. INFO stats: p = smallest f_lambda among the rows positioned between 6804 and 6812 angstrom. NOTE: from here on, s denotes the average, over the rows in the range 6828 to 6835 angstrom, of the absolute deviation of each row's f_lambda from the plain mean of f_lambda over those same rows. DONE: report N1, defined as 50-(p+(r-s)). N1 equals 39.7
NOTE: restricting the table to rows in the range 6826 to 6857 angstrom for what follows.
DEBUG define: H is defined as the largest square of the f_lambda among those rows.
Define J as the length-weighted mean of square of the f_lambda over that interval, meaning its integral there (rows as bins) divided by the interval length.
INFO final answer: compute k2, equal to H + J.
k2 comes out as 61.8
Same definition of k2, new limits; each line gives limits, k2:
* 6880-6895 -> 54.6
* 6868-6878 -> 58.9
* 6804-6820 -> 53.6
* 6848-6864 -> 63.4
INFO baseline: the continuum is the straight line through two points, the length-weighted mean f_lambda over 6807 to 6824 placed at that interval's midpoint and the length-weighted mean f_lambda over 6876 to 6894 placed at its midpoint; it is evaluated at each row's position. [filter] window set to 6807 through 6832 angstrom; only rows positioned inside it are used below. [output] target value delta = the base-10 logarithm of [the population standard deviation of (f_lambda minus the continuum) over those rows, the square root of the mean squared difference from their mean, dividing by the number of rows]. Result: -0.81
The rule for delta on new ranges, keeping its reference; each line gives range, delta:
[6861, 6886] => -0.12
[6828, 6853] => -0.88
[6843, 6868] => -1.07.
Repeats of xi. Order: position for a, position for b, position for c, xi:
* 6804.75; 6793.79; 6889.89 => 1.80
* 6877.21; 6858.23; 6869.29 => 1.74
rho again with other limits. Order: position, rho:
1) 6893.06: 5.011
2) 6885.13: 5.128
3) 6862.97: 5.657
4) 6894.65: 4.417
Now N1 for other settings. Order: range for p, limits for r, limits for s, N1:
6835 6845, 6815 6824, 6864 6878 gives 39.8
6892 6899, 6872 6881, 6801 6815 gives 43.1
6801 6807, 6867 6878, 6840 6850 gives 40.9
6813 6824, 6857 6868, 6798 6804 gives 39.3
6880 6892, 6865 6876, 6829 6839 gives 41.8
